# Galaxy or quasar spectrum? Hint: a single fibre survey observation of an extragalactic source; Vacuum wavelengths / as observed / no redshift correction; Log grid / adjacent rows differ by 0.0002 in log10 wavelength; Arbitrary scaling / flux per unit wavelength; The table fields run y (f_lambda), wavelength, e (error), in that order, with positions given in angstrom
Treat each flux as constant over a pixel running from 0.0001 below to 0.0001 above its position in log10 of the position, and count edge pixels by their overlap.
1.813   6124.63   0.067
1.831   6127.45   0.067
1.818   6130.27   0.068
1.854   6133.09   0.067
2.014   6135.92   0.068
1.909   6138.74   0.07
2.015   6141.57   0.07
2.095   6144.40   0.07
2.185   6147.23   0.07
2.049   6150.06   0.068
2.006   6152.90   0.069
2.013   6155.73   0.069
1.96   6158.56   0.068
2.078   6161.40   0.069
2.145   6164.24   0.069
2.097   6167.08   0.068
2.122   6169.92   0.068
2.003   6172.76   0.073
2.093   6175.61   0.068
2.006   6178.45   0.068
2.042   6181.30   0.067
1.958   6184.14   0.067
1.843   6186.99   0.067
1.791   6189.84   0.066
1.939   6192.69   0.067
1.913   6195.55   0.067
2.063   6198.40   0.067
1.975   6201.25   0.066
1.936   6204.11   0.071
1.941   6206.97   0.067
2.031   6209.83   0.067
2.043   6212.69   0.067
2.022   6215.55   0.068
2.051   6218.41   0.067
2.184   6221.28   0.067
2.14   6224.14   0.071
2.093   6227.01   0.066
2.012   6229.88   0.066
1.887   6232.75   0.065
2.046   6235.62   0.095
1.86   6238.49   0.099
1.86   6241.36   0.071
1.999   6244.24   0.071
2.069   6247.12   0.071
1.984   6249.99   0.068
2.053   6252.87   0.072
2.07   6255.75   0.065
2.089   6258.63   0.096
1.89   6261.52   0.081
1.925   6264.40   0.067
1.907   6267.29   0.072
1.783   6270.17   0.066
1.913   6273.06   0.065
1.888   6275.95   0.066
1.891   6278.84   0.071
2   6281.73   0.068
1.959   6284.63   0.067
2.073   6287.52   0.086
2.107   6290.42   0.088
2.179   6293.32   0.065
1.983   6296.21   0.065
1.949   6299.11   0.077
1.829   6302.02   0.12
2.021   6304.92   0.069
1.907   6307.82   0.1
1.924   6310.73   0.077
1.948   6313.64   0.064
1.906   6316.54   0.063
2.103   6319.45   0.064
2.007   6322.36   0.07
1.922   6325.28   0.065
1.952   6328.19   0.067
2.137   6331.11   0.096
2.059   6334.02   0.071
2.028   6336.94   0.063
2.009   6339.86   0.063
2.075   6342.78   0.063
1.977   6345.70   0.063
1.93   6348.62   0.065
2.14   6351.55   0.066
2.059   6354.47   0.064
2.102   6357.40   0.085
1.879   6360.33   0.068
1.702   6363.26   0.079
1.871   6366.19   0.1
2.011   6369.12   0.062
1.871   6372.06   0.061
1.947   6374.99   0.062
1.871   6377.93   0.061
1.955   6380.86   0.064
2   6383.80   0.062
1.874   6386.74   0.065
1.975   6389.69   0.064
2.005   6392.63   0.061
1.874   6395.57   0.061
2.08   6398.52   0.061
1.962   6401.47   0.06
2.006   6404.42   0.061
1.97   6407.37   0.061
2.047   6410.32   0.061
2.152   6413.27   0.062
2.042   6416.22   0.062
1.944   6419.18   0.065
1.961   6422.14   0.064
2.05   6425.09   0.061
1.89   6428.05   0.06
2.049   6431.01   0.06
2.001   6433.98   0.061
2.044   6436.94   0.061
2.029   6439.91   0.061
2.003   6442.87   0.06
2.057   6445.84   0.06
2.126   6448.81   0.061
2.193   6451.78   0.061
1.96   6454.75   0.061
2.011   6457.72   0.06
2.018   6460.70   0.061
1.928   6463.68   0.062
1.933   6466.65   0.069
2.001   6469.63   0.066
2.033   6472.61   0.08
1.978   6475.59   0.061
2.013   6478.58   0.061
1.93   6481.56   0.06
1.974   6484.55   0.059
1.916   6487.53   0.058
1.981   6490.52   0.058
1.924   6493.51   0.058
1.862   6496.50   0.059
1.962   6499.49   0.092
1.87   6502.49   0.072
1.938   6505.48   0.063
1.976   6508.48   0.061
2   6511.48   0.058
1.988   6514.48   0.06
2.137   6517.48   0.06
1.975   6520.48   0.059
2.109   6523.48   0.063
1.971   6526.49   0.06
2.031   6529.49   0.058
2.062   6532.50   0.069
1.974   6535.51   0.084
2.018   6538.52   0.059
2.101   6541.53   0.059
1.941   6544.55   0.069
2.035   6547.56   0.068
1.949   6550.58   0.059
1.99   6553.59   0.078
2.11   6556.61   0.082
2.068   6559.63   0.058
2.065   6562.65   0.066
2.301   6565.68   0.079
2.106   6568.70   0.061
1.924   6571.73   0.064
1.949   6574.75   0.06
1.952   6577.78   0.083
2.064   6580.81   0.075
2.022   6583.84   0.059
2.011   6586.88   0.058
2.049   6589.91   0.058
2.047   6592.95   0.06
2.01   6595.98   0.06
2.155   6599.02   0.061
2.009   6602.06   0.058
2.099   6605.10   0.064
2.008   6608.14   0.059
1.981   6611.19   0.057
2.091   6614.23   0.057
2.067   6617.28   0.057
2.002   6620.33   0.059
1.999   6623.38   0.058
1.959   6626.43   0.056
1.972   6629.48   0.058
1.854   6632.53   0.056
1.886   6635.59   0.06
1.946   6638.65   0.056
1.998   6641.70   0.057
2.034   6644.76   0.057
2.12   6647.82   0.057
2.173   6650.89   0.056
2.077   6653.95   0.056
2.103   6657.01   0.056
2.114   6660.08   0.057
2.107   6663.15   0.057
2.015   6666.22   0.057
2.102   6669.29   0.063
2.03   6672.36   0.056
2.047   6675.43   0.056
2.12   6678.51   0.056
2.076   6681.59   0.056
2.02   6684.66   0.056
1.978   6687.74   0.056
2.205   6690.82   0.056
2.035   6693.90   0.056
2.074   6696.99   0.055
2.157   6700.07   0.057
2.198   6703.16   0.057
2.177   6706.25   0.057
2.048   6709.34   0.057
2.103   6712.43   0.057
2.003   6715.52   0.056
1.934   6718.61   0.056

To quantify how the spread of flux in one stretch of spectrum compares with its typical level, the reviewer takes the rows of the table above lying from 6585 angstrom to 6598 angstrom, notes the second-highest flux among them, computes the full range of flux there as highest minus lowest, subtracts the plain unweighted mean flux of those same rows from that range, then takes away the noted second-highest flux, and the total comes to -4.04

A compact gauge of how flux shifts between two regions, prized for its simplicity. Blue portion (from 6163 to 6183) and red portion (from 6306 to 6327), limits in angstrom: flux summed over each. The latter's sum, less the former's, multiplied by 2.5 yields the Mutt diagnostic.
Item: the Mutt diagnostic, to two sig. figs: -2.0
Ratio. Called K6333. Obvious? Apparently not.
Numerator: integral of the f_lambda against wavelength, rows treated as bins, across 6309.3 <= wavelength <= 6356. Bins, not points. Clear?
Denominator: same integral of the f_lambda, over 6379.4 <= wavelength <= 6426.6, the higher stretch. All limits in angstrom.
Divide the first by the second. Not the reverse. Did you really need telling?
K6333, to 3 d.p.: 0.998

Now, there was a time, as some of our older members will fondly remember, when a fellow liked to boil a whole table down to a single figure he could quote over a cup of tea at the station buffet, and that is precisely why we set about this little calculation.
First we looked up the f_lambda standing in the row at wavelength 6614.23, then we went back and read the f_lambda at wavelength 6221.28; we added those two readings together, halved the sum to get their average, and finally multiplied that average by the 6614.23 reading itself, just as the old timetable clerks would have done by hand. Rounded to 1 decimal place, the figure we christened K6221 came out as 4.5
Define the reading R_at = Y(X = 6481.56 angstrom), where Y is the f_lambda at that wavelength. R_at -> 1.93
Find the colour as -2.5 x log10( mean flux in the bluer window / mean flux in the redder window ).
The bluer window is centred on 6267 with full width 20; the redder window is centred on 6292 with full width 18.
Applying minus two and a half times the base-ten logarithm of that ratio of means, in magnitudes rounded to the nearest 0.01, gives 0.07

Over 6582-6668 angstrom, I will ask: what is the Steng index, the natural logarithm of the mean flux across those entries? 0.709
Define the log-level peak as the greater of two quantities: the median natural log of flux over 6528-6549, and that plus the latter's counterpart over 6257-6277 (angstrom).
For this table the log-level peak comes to 1.35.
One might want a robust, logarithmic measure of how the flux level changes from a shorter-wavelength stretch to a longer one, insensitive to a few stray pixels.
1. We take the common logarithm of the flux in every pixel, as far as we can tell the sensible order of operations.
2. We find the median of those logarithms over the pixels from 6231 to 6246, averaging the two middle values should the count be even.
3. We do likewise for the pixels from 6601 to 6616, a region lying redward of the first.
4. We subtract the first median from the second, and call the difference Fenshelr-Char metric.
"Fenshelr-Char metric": 0.027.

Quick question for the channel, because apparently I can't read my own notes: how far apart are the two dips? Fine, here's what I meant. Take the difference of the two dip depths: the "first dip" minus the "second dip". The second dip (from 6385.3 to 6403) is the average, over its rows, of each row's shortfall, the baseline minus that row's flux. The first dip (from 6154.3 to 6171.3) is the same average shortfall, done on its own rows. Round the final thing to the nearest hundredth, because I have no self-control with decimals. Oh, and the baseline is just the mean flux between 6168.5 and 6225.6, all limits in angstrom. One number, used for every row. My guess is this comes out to -0.11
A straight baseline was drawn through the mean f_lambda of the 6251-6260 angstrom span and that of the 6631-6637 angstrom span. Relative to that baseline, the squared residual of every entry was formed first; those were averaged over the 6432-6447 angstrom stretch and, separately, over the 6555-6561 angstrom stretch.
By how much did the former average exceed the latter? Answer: -0.03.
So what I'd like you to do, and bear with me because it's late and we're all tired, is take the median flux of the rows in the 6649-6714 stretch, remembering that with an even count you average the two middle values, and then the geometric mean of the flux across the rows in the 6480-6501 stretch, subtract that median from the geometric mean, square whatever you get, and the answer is 0.0278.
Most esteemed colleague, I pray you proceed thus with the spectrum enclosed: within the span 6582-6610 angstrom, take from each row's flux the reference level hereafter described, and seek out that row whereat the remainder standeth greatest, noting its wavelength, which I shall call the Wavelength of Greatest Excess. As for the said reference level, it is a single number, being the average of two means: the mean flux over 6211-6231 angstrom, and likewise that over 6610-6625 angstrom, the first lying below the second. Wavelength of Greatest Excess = 6599.02 angstrom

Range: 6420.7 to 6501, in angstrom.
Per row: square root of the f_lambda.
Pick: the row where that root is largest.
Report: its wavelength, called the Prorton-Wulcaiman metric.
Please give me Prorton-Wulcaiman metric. 6451.78 angstrom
